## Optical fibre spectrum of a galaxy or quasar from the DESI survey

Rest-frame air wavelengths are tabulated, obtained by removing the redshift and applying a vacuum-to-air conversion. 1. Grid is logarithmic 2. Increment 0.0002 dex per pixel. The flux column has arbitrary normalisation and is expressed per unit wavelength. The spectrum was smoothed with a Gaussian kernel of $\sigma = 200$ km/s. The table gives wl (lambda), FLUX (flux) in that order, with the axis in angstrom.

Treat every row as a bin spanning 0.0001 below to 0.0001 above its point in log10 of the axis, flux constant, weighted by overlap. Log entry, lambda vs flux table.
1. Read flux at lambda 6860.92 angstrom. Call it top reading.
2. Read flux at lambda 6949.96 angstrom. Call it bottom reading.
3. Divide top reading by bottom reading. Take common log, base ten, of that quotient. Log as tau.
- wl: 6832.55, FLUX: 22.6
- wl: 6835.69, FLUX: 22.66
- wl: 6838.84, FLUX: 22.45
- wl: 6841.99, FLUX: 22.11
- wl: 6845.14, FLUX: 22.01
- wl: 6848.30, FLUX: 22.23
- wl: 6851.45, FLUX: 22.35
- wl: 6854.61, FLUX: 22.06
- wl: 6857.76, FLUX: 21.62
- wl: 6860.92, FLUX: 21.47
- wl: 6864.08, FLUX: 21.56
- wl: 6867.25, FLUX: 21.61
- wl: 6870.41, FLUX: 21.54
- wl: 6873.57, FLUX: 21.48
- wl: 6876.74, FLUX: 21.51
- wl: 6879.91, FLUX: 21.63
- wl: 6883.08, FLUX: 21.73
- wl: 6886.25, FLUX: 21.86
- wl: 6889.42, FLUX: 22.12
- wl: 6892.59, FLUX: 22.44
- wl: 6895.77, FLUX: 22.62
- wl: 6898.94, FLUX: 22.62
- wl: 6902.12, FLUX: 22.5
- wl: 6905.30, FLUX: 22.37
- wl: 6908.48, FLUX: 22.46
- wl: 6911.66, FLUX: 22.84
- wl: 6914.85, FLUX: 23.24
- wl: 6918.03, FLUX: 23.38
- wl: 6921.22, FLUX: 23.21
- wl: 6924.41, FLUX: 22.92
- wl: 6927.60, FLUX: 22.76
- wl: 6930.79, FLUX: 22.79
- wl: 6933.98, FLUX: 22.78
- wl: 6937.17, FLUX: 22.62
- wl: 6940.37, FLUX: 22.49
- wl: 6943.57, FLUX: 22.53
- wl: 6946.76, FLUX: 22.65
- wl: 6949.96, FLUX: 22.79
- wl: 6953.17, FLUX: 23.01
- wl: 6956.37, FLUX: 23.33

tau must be -0.026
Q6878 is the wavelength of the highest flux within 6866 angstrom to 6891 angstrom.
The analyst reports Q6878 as 6889.42 angstrom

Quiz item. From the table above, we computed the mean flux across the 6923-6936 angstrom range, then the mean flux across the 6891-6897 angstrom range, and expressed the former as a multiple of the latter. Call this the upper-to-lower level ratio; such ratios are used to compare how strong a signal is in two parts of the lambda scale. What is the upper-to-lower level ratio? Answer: 1.01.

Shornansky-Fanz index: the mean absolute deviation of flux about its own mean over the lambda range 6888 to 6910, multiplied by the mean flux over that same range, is 3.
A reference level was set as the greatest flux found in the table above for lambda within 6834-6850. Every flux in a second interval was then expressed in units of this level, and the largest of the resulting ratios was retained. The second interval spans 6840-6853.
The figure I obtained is 0.99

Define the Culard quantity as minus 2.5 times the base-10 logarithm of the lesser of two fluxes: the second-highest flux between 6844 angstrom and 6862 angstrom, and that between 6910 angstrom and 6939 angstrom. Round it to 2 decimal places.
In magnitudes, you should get -3.37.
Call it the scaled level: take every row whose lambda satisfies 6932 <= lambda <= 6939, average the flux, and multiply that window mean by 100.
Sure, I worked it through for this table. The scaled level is 2270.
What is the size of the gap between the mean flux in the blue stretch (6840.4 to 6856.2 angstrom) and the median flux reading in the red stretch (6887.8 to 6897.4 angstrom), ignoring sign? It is 0.3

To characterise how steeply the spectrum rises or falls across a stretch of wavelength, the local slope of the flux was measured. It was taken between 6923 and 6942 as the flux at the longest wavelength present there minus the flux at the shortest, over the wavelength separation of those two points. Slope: -0.027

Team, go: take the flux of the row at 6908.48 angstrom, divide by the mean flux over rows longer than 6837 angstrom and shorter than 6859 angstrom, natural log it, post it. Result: 0.015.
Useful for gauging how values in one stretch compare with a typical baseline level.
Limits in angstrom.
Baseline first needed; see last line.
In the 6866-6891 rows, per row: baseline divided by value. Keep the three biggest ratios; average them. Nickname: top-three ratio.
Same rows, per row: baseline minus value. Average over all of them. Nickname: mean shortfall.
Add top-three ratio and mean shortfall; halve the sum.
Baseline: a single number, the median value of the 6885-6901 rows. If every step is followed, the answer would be 0.90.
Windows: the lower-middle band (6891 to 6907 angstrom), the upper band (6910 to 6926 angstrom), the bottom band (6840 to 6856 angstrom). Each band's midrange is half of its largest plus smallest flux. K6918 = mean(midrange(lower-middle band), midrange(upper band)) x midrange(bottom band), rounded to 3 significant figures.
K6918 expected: 506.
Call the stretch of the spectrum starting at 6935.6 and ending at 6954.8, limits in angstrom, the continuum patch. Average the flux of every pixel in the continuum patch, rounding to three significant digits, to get 22.7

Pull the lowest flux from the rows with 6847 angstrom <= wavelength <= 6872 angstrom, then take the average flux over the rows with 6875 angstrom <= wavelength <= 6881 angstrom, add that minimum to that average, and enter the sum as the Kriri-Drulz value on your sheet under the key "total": 43.0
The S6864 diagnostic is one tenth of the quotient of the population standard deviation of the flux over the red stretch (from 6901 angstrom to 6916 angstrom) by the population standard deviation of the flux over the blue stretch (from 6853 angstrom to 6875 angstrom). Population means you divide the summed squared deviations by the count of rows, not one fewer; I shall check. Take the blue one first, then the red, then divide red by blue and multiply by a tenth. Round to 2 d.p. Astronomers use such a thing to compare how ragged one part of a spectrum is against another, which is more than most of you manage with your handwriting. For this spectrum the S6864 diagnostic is 0.17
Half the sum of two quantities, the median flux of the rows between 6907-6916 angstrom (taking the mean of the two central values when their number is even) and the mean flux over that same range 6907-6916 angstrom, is 22.8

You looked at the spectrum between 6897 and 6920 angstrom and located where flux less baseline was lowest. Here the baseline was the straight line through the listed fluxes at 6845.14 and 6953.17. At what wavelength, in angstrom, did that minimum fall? 6905.30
